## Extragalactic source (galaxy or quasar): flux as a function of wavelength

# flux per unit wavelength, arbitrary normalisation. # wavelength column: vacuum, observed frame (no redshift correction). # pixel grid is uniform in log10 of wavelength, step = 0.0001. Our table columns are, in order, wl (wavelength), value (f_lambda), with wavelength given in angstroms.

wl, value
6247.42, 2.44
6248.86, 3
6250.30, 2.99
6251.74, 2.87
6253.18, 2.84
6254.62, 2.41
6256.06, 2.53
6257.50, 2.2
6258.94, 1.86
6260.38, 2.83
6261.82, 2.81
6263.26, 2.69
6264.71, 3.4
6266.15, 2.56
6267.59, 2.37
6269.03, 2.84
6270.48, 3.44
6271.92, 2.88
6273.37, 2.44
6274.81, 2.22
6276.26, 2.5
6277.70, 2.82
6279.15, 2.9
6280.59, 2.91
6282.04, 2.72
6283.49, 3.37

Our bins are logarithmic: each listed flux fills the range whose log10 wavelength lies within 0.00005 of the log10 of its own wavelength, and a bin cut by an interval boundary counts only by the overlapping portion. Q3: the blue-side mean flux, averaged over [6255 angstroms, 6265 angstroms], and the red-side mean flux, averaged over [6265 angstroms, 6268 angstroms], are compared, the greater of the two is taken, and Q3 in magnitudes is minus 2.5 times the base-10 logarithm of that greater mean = -1.04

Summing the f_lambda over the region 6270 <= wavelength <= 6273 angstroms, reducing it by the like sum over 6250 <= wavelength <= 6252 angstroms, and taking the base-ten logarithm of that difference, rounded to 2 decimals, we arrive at -0.34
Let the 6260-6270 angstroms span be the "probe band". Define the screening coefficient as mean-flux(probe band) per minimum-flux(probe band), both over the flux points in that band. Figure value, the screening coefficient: 1.18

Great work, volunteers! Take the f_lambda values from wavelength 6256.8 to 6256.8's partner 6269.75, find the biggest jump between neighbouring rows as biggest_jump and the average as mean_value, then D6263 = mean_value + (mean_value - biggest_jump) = 4.27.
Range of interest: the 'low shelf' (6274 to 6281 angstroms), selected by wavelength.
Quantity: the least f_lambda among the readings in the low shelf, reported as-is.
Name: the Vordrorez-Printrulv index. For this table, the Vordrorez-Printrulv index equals 2.22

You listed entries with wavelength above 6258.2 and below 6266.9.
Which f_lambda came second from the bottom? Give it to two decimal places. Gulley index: 2.56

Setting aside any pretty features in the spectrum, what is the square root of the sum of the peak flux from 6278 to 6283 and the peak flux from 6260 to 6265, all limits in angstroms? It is 2.51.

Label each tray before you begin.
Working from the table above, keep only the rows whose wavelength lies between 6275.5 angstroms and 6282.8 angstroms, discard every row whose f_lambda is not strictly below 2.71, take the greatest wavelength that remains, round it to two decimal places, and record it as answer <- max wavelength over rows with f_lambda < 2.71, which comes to 6276.26 angstroms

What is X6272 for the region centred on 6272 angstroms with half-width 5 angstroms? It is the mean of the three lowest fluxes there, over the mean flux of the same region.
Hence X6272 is 0.88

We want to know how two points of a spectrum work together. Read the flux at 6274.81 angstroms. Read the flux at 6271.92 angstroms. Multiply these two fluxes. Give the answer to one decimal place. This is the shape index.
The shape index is 6.4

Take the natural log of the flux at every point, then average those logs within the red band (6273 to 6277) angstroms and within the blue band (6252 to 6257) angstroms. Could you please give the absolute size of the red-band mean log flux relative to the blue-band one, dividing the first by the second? 0.91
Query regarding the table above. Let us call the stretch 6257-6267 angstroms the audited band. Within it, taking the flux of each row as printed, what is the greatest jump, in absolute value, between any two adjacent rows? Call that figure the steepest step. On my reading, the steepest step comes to 0.97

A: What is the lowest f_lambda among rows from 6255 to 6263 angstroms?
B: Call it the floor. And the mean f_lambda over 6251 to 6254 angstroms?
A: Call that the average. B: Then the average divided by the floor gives 1.53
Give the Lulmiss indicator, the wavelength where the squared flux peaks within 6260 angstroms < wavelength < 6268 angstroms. 6264.71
